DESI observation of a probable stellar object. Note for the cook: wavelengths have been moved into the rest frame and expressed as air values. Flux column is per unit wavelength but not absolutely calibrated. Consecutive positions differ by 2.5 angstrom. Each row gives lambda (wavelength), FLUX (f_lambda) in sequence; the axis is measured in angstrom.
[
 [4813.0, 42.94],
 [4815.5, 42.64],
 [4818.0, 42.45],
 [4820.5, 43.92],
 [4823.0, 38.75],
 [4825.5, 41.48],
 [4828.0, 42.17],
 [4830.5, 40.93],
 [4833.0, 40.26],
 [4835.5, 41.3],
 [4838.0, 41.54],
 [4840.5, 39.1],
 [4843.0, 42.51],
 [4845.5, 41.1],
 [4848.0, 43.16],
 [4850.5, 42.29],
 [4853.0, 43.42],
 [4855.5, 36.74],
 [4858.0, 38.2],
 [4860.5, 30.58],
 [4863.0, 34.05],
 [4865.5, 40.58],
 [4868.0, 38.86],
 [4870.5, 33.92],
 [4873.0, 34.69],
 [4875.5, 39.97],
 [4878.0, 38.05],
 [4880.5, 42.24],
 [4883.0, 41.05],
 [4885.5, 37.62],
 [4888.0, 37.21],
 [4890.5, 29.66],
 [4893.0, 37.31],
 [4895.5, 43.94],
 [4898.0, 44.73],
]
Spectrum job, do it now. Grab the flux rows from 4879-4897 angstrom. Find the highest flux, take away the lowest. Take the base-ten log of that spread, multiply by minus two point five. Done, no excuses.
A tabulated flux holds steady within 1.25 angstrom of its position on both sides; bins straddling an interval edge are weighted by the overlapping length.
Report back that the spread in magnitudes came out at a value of -2.9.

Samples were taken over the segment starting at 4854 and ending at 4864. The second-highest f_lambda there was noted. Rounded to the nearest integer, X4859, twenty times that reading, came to 735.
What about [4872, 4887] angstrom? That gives 821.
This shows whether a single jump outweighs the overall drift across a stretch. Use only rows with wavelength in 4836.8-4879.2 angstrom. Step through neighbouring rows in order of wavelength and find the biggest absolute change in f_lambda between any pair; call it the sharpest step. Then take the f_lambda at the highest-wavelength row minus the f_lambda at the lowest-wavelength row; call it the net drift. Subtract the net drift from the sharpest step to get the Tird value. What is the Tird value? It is 11.1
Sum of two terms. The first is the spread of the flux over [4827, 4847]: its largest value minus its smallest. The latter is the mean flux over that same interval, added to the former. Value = 45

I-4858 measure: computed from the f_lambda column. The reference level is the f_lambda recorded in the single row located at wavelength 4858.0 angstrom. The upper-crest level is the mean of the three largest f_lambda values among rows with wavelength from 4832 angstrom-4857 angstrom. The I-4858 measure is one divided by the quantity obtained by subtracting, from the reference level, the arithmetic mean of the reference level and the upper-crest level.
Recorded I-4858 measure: -0.41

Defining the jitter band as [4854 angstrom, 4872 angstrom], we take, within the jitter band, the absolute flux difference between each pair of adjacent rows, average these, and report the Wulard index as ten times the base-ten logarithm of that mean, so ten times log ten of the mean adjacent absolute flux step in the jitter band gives 6.3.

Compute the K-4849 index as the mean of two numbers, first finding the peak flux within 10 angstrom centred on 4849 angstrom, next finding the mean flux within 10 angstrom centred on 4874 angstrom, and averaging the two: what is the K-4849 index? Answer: 40.0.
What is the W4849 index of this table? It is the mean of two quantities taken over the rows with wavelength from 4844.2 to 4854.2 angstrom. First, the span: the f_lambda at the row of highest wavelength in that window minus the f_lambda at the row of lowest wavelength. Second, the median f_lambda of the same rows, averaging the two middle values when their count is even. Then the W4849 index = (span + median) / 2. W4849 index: 23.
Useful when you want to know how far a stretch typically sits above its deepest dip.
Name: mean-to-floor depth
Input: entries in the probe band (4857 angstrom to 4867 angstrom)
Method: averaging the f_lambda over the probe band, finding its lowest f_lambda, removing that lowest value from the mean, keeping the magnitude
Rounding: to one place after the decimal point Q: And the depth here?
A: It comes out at 5.3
